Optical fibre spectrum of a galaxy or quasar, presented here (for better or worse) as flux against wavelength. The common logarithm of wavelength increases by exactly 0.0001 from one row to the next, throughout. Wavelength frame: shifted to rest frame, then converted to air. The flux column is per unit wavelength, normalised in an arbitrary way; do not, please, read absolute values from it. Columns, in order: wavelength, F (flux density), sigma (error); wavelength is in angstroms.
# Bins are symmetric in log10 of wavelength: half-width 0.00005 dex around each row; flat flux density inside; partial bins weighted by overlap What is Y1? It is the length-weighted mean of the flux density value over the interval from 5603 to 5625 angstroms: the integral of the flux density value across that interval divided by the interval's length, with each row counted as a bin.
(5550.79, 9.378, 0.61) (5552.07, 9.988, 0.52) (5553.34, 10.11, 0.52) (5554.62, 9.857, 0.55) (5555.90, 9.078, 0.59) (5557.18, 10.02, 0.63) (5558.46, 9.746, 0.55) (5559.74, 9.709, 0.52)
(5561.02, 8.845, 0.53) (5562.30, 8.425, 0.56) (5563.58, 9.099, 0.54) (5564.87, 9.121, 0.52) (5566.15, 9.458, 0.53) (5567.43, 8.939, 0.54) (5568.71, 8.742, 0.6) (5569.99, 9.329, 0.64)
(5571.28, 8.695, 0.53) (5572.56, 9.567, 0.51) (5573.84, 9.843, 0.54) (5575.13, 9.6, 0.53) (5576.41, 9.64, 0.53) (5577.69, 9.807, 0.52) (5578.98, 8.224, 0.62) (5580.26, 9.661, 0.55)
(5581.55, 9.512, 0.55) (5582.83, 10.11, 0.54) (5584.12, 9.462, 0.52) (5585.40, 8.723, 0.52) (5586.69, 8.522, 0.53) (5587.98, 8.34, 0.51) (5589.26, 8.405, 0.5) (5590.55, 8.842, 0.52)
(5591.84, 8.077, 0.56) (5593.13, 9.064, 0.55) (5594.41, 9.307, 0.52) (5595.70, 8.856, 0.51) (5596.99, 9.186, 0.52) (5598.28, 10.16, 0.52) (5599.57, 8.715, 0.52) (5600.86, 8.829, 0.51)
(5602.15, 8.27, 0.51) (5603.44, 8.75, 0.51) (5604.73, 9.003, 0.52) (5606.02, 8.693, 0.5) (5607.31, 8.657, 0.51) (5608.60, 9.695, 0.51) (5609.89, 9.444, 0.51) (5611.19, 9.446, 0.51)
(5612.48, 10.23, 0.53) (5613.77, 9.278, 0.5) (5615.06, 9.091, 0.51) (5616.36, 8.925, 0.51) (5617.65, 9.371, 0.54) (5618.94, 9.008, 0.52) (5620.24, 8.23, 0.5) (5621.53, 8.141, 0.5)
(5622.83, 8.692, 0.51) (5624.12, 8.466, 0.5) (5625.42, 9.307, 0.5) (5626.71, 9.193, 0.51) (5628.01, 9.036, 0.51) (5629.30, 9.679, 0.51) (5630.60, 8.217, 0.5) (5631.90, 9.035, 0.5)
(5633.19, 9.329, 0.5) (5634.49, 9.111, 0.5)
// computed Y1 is 9.01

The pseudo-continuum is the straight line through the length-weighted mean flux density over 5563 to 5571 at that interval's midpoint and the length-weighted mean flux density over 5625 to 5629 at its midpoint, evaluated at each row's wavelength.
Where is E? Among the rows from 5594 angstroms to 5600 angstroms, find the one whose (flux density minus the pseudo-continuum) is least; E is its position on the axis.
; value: 5599.57 angstroms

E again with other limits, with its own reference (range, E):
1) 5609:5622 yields 5621.53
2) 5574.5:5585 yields 5578.98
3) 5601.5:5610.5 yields 5602.15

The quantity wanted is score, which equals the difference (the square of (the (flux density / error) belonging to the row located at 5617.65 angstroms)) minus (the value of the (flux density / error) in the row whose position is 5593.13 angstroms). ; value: 285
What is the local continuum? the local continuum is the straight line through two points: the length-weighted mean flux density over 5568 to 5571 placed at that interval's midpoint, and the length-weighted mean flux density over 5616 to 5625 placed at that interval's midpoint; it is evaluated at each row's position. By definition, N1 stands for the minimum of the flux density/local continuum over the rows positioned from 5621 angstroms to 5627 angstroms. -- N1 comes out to 0.937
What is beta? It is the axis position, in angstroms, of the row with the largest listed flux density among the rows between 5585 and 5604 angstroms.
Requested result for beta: 5598.28 angstroms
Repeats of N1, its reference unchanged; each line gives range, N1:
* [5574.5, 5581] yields 0.921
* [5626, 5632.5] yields 0.951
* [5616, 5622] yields 0.937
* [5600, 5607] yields 0.940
